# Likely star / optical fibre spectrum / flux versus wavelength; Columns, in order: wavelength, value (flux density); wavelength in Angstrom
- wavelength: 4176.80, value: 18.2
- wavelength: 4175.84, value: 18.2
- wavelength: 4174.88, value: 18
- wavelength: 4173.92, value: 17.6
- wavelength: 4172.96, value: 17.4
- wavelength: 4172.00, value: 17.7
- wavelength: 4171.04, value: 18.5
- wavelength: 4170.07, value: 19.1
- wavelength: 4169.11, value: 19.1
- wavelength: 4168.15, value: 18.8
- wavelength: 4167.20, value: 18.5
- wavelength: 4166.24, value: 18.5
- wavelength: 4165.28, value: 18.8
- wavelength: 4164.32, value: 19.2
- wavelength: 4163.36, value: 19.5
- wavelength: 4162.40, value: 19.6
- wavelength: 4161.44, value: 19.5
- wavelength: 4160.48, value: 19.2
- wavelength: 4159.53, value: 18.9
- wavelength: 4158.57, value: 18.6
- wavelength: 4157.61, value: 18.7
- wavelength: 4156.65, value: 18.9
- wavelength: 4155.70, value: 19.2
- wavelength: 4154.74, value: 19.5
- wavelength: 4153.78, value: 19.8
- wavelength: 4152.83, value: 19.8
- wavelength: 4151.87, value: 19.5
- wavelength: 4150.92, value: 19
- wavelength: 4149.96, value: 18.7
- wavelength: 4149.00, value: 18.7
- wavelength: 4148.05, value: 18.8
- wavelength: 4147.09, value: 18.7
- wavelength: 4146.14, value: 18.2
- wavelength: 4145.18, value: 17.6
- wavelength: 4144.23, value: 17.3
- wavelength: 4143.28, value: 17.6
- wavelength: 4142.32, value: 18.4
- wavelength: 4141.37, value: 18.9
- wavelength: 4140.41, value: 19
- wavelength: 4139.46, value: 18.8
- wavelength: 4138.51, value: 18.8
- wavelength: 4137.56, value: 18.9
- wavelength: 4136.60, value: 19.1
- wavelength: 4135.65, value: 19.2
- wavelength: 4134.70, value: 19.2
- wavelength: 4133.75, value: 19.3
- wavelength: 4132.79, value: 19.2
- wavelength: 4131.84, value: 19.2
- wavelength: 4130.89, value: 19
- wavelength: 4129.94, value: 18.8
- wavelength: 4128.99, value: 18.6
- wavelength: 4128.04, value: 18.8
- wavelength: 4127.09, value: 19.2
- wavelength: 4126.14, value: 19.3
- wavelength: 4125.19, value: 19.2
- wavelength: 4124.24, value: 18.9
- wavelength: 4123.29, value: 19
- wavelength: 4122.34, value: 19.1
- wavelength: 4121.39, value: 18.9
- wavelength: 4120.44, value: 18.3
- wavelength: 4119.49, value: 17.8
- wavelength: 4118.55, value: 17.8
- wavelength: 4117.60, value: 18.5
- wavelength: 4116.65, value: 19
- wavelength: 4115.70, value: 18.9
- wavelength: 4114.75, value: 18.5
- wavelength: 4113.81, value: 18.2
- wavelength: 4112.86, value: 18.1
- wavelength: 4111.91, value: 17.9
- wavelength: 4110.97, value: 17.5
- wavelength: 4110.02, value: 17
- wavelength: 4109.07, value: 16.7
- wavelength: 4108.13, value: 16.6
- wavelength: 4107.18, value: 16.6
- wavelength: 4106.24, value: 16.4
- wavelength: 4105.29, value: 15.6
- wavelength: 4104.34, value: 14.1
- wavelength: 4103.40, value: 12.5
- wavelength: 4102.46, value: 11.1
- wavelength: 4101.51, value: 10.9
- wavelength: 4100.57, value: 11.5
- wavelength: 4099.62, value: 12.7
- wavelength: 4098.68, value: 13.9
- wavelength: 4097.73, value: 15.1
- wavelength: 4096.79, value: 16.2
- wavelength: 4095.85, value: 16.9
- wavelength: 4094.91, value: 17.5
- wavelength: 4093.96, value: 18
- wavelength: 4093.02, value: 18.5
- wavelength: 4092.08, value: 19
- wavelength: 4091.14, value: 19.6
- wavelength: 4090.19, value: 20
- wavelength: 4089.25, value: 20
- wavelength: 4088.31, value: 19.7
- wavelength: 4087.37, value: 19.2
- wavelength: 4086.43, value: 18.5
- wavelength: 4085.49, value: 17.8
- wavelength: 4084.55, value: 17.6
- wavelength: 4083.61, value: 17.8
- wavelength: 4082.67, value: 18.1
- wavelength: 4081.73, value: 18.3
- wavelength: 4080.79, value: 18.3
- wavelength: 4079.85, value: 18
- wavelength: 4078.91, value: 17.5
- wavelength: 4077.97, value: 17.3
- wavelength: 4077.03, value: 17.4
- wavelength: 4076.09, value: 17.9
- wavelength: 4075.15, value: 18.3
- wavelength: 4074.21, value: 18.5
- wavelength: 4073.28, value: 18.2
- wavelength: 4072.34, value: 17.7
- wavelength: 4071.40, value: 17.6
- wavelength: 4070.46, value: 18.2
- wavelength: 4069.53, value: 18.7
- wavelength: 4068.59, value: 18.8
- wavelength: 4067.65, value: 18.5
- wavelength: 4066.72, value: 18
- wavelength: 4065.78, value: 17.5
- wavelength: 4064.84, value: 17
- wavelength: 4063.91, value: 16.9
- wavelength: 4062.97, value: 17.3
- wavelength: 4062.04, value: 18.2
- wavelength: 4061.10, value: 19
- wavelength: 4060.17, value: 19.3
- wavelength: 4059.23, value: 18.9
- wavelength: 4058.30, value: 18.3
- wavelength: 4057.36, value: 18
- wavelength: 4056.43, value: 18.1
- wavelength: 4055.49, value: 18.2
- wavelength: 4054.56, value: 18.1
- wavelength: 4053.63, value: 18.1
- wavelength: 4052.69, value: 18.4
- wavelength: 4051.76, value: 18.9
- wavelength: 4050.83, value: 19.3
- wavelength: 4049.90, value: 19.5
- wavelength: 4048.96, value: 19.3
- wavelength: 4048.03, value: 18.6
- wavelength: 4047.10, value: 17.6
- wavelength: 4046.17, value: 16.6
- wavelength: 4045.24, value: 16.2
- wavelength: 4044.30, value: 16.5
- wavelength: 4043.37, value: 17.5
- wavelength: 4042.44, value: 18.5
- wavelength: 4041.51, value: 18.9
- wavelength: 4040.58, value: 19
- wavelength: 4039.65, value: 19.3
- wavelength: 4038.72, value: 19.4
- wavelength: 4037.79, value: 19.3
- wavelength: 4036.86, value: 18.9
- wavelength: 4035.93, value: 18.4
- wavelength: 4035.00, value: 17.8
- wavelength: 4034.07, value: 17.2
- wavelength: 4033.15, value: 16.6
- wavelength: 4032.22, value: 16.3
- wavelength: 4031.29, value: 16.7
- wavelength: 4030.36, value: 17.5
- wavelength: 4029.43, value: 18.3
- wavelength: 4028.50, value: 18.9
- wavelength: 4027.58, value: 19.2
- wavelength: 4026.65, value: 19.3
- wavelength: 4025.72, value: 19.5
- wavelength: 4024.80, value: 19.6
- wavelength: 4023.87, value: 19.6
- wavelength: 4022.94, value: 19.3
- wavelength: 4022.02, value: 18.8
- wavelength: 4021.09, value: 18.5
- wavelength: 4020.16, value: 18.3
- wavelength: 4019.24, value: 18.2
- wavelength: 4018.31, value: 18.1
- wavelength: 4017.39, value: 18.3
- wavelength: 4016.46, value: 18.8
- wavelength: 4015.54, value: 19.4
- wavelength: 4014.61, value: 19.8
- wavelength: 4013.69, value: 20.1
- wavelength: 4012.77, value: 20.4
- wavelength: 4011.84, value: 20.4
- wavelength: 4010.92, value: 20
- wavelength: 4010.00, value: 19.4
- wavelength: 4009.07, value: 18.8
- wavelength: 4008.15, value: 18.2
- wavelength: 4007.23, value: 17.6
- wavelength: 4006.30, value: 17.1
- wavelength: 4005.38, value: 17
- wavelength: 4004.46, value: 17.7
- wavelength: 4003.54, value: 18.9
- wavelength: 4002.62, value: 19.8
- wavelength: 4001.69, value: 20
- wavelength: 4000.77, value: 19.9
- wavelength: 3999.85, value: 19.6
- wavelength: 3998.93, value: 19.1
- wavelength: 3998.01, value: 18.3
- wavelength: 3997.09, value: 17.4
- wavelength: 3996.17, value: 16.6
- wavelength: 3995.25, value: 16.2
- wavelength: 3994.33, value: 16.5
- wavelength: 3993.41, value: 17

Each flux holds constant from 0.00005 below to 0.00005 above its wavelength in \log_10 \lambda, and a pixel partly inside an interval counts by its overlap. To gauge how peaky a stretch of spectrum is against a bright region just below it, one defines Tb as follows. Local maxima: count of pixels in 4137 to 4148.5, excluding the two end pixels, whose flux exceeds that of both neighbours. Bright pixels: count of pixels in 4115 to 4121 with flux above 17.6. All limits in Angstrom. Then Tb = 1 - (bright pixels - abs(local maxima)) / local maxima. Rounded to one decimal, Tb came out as -4.0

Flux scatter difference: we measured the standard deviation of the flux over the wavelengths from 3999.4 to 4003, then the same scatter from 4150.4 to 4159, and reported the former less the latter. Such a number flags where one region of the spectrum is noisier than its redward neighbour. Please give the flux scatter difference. -0.3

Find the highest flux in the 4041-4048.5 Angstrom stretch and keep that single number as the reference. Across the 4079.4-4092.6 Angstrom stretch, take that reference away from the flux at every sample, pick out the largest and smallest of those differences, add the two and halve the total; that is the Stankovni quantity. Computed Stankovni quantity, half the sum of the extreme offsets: -0.10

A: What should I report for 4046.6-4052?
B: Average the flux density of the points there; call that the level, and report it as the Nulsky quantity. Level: 18.9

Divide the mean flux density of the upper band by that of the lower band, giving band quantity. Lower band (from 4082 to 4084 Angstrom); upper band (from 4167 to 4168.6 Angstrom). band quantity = 1.04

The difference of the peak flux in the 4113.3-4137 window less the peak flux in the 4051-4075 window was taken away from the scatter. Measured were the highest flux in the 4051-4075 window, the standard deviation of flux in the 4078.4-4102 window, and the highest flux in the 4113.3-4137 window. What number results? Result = 2.5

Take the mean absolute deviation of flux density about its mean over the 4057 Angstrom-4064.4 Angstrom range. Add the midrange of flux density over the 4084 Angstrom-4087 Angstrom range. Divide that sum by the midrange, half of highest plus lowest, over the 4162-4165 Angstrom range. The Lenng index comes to 0.96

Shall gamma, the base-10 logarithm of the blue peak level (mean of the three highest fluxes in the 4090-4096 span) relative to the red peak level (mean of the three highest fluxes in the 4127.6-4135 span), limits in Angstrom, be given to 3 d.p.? 0.007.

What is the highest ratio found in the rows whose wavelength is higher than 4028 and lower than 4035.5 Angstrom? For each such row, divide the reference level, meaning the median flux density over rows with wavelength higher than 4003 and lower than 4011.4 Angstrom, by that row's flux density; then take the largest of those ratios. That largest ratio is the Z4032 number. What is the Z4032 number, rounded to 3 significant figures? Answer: 1.12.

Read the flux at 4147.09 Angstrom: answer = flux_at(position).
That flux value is 18.7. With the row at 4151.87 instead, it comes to 19.5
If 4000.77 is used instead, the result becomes 19.9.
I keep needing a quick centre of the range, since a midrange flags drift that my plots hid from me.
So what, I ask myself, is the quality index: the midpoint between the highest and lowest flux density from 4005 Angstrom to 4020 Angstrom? 18.7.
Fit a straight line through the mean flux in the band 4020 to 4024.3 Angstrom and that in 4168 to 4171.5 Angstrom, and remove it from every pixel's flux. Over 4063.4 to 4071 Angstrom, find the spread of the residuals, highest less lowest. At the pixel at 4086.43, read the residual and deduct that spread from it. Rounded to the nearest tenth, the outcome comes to -2.3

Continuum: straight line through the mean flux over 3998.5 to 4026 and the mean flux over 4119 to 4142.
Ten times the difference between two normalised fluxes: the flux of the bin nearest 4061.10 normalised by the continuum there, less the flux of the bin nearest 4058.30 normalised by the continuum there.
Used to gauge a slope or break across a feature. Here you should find 0.4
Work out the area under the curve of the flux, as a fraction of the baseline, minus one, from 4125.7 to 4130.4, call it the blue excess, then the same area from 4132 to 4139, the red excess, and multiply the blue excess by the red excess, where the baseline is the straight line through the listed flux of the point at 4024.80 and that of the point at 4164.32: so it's 0.006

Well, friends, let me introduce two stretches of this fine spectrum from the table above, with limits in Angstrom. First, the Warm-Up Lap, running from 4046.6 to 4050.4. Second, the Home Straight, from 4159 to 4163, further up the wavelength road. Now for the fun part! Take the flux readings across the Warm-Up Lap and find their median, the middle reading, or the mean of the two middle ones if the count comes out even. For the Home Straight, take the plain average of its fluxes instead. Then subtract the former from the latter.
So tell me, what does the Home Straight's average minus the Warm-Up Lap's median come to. 0.35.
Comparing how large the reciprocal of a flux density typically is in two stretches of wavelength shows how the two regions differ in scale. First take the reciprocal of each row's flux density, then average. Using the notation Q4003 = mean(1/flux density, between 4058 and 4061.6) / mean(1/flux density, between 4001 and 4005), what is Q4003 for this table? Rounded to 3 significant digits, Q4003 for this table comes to 1.01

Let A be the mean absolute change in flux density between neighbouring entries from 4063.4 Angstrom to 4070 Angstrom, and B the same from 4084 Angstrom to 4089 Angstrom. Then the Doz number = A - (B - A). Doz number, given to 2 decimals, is 0.14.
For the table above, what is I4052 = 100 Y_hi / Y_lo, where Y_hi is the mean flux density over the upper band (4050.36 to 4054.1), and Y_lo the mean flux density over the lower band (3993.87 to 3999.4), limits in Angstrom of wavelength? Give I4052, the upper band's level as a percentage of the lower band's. 108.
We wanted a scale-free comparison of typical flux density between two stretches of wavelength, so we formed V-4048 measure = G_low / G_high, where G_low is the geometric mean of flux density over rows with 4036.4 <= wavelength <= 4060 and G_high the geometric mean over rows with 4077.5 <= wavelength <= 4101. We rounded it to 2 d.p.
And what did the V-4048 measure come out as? 1.06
